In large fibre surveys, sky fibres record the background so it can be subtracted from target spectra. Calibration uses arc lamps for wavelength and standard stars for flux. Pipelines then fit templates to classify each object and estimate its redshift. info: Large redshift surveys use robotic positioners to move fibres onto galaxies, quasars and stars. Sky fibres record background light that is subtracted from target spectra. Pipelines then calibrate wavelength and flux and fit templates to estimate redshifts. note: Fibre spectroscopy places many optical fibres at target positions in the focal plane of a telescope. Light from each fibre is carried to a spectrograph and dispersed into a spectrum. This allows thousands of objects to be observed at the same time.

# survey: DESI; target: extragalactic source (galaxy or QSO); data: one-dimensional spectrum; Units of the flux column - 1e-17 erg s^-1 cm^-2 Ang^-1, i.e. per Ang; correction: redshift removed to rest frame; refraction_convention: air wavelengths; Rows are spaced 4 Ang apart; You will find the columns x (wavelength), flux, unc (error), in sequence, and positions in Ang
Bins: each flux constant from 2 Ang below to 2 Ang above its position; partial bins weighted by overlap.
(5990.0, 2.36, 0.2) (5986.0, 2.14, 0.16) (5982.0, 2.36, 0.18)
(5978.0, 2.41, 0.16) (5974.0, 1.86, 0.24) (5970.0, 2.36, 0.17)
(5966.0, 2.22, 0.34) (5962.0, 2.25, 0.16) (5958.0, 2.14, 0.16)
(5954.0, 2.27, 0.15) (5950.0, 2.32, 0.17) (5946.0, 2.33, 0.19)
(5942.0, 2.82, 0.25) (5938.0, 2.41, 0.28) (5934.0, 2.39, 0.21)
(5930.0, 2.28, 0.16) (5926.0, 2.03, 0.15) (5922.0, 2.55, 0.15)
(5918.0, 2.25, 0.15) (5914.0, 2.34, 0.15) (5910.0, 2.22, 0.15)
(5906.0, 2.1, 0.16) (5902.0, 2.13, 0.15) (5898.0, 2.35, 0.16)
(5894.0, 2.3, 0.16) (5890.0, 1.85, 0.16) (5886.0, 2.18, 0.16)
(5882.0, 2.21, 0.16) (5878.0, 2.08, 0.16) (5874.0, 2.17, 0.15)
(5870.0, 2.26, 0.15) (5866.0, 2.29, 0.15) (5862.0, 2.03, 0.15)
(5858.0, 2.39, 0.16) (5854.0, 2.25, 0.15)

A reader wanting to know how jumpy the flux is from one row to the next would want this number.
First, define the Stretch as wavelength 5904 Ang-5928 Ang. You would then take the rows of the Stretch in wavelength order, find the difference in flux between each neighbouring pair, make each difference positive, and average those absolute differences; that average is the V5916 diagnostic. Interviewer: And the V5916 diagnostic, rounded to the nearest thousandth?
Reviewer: 0.230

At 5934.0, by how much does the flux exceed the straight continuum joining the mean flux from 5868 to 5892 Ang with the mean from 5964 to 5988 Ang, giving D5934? 0.21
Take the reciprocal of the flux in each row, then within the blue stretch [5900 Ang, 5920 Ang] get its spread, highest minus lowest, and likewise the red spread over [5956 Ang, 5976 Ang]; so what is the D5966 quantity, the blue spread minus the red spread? -0.065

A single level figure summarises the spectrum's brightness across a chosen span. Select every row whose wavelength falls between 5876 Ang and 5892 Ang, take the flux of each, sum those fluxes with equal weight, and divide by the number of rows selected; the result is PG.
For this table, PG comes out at 2.08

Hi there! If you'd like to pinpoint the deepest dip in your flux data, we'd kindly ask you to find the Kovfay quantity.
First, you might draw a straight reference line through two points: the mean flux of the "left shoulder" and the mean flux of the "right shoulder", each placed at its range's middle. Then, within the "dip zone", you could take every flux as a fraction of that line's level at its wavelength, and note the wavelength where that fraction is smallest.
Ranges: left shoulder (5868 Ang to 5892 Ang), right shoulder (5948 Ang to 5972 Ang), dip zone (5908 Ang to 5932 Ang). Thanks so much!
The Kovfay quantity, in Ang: 5926.0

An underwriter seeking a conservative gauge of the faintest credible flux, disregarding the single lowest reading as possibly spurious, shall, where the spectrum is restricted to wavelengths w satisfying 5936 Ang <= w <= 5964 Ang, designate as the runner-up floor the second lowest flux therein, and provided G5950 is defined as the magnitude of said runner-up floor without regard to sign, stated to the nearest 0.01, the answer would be 2.25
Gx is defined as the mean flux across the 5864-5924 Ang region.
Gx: 2.22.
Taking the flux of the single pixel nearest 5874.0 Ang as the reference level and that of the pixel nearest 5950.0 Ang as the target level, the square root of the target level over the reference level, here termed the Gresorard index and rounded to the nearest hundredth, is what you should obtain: 1.03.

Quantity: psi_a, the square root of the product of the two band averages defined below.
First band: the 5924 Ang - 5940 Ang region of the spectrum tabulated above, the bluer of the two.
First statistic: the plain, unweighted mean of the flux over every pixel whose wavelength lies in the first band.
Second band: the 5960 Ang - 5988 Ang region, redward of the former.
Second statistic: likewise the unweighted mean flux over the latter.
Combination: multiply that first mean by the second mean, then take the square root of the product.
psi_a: 2.25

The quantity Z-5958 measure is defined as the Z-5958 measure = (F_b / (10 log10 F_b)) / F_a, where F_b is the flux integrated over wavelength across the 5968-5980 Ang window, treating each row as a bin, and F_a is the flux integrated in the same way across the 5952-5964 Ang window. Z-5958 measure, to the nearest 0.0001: 0.0699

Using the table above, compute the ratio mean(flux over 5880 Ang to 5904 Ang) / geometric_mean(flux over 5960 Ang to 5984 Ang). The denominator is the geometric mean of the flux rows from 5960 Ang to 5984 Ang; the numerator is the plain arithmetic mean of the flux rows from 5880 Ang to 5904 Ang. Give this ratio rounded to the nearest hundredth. 0.97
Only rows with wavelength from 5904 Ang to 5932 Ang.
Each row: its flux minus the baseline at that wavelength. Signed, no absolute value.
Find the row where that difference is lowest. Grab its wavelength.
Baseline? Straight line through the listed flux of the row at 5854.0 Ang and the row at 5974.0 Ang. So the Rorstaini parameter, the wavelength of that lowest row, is 5926.0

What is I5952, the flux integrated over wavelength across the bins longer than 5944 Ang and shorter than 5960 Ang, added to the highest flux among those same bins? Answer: 38.6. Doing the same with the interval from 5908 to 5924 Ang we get 40.0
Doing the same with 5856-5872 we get 38.3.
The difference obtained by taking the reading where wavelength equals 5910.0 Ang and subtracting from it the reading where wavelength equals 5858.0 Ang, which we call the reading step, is -0.17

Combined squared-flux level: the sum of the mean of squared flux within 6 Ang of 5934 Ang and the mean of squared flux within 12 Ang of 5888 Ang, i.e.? 10.3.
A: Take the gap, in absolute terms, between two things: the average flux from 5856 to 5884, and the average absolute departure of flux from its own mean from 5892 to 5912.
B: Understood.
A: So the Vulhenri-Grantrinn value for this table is 2.12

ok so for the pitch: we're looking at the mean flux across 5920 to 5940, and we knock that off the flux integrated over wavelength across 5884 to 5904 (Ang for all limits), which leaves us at 41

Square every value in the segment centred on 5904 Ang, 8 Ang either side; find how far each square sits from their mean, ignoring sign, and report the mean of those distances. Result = 0.38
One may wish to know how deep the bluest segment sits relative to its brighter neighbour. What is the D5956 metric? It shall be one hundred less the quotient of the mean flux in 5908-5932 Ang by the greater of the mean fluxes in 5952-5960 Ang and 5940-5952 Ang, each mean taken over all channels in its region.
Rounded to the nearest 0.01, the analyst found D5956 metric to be 99.09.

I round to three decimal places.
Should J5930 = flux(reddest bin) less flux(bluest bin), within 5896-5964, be -0.100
